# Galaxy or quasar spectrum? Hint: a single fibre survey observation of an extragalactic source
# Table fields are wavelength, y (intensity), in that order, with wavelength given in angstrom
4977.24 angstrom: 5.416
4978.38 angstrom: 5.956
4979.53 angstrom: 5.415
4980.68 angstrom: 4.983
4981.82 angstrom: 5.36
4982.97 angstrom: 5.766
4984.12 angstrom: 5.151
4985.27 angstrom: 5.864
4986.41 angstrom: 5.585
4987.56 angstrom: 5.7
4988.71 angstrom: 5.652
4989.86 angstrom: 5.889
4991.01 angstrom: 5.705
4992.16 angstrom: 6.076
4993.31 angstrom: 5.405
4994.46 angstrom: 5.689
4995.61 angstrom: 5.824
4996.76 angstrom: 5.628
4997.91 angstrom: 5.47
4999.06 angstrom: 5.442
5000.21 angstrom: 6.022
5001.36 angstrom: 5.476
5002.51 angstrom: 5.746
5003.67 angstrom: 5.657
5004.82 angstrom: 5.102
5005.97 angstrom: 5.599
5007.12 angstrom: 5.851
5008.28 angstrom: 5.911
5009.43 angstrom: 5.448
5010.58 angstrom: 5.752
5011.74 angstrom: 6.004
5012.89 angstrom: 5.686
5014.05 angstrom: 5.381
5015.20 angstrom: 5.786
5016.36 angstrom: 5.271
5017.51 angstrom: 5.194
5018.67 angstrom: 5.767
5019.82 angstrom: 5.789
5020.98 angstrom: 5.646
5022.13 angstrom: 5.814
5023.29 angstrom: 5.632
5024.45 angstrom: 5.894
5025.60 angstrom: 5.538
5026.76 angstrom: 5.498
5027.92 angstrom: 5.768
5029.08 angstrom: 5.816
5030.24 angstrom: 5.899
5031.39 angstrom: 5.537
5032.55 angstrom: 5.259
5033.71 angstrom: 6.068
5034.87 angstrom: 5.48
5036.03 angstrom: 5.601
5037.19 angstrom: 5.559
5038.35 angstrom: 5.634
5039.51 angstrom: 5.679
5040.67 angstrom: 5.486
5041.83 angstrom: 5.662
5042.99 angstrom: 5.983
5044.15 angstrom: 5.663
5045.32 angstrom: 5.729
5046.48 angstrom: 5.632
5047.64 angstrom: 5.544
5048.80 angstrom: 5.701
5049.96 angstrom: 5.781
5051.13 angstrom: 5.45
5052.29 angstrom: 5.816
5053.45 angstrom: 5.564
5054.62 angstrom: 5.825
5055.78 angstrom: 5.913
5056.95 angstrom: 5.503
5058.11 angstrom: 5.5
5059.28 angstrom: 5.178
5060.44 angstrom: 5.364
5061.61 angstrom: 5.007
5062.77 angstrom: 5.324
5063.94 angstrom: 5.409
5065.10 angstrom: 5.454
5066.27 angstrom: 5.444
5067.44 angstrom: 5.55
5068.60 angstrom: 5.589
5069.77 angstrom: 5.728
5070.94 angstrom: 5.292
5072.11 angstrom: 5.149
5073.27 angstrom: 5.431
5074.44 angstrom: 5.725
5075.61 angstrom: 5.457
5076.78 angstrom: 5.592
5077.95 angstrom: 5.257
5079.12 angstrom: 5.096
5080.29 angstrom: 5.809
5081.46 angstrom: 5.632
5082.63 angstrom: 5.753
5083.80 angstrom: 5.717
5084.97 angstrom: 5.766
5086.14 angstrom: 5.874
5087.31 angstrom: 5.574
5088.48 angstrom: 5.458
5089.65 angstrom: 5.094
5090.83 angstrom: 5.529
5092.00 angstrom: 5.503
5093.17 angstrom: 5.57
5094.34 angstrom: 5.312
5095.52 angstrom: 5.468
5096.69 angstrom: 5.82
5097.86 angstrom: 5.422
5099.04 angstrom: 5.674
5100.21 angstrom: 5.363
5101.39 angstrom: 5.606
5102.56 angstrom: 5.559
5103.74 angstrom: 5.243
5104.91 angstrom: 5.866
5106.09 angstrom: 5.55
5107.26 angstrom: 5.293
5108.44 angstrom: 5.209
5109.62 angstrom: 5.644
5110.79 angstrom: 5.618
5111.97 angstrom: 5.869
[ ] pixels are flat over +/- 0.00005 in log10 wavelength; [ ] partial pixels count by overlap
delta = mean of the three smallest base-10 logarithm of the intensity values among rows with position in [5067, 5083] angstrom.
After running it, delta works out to 0.713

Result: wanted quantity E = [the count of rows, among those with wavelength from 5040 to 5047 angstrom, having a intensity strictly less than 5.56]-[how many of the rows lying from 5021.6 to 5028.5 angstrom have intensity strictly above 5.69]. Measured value -2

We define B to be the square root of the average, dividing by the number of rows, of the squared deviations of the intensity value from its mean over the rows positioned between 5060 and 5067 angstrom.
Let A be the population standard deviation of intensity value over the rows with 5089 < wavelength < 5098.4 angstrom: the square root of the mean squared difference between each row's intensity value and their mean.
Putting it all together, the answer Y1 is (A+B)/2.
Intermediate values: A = 0.20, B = 0.15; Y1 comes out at 0.17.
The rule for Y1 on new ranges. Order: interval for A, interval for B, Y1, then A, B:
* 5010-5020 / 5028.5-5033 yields 0.26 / 0.26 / 0.25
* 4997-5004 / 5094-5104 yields 0.19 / 0.21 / 0.17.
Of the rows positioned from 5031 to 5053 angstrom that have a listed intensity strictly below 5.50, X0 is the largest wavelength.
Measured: 5051.13 angstrom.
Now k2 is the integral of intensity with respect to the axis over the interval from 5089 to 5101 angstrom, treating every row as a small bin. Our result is 65.7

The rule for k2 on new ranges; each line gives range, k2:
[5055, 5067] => 65.0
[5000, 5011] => 62.1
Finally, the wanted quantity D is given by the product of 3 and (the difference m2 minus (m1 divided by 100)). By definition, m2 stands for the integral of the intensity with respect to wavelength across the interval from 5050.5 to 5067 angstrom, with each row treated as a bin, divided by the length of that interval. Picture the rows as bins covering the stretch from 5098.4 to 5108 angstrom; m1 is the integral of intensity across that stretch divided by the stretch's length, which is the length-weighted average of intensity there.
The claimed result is 16.28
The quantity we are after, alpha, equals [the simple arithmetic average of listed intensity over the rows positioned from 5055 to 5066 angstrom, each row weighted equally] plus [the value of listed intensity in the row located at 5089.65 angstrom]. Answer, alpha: 10.5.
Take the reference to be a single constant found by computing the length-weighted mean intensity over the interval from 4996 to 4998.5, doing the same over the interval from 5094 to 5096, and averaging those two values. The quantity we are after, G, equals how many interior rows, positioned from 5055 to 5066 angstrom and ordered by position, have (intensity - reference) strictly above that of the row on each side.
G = 1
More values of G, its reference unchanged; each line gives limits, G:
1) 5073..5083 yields 3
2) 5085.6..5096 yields 2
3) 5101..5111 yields 2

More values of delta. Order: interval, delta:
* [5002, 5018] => 0.715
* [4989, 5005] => 0.725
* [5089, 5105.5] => 0.717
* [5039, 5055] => 0.740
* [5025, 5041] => 0.733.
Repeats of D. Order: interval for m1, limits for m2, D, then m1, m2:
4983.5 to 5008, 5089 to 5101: 16.26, 5.65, 5.48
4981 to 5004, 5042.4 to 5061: 16.73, 5.65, 5.63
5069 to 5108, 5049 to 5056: 16.98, 5.52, 5.71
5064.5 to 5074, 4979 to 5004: 16.68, 5.46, 5.61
